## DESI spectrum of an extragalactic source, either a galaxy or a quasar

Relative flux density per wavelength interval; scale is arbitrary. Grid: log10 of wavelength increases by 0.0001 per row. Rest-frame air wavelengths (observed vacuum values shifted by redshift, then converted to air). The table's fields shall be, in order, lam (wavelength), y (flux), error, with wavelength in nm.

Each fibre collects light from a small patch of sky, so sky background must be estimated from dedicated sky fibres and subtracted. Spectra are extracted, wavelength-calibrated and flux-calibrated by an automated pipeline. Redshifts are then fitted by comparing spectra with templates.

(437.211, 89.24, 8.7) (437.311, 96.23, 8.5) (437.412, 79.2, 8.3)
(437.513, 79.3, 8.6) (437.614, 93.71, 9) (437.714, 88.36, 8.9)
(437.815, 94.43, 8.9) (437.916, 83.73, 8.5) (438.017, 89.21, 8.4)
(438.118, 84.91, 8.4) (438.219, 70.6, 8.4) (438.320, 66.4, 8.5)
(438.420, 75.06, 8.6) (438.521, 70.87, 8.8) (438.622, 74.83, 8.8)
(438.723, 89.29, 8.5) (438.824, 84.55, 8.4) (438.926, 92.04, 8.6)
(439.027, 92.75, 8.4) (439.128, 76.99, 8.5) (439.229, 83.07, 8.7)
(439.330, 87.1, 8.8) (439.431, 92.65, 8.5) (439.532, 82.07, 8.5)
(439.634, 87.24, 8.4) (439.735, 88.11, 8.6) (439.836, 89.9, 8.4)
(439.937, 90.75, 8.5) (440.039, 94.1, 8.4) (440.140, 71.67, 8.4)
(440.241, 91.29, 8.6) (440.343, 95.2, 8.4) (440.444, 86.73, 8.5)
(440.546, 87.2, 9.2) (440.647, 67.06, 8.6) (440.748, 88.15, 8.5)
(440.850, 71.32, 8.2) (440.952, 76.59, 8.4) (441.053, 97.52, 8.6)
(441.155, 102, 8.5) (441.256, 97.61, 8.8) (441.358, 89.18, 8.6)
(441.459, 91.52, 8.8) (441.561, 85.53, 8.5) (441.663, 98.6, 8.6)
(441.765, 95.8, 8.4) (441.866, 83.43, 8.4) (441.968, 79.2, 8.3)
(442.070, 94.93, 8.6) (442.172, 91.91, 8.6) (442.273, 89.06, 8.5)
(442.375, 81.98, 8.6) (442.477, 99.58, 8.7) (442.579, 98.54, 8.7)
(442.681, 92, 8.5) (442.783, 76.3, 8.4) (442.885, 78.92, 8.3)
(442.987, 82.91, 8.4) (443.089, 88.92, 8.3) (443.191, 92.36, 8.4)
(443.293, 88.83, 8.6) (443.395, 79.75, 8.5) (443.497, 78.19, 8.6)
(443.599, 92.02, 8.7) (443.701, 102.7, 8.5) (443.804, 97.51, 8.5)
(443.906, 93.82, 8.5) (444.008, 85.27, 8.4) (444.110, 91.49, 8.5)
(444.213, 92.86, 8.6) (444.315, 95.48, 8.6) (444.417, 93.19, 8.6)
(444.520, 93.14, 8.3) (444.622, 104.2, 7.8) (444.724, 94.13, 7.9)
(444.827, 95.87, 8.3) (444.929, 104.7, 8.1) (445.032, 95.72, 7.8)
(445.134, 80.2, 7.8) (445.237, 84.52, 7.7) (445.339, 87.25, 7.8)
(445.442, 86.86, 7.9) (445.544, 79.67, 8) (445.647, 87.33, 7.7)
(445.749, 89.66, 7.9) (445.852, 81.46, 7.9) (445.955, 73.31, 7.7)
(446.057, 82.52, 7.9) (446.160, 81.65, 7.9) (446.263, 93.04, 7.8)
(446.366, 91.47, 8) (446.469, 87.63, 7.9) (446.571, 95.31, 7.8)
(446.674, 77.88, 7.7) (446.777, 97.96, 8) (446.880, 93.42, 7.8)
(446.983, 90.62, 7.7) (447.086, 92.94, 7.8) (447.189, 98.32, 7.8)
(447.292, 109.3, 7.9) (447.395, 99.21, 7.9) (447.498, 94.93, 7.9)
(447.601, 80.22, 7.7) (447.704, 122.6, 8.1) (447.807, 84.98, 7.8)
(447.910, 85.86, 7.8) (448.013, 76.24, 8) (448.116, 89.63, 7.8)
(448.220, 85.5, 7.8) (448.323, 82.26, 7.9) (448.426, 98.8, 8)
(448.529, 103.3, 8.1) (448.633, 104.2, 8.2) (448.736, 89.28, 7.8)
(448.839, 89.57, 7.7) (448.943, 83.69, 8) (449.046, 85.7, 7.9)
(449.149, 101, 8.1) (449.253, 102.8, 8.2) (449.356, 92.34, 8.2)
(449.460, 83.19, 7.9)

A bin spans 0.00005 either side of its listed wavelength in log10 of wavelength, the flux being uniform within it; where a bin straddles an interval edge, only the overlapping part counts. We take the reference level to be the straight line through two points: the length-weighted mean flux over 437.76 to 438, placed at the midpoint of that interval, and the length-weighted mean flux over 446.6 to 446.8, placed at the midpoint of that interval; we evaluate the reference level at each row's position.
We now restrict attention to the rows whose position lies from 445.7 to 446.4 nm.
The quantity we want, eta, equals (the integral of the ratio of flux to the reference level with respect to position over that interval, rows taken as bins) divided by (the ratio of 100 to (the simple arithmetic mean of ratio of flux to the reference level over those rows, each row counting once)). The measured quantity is 0.0066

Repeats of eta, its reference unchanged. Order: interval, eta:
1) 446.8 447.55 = 0.0093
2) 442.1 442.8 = 0.0074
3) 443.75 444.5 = 0.0084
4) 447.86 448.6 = 0.0078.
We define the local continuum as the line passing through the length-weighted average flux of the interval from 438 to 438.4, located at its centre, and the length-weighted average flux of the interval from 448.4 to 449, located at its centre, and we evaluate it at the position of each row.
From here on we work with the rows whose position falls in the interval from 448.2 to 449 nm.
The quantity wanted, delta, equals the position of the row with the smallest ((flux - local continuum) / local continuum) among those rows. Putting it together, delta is 448.323 nm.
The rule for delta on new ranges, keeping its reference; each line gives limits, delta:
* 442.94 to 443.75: 443.497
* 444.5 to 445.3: 445.134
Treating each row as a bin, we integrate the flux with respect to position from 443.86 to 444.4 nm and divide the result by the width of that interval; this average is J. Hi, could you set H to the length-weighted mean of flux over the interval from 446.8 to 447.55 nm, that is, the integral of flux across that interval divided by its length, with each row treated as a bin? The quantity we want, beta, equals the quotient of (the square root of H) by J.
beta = 0.107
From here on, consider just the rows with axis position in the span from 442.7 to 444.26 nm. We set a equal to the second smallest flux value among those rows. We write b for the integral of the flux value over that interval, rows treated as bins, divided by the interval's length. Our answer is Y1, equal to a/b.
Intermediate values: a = 78.19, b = 88.2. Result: 0.89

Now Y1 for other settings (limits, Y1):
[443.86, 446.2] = 0.89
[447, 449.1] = 0.86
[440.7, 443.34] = 0.86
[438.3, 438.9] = 0.91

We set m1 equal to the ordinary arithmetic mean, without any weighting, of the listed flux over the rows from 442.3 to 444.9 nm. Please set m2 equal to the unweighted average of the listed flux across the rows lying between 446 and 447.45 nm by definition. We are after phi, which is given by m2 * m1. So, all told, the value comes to 8375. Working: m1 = 90.8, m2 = 92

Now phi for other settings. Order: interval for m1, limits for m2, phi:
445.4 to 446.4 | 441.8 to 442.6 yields 7608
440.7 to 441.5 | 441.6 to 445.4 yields 8092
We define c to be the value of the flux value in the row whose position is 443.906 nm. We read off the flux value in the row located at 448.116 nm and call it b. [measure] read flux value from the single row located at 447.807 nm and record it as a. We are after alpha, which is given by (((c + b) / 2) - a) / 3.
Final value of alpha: 2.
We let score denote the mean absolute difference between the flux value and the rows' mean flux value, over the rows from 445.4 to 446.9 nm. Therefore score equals 5.8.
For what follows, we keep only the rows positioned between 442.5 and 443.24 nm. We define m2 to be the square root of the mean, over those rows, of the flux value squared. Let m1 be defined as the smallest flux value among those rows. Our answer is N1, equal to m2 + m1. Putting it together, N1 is 164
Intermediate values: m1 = 76.3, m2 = 87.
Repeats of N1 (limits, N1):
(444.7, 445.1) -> 192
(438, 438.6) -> 143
